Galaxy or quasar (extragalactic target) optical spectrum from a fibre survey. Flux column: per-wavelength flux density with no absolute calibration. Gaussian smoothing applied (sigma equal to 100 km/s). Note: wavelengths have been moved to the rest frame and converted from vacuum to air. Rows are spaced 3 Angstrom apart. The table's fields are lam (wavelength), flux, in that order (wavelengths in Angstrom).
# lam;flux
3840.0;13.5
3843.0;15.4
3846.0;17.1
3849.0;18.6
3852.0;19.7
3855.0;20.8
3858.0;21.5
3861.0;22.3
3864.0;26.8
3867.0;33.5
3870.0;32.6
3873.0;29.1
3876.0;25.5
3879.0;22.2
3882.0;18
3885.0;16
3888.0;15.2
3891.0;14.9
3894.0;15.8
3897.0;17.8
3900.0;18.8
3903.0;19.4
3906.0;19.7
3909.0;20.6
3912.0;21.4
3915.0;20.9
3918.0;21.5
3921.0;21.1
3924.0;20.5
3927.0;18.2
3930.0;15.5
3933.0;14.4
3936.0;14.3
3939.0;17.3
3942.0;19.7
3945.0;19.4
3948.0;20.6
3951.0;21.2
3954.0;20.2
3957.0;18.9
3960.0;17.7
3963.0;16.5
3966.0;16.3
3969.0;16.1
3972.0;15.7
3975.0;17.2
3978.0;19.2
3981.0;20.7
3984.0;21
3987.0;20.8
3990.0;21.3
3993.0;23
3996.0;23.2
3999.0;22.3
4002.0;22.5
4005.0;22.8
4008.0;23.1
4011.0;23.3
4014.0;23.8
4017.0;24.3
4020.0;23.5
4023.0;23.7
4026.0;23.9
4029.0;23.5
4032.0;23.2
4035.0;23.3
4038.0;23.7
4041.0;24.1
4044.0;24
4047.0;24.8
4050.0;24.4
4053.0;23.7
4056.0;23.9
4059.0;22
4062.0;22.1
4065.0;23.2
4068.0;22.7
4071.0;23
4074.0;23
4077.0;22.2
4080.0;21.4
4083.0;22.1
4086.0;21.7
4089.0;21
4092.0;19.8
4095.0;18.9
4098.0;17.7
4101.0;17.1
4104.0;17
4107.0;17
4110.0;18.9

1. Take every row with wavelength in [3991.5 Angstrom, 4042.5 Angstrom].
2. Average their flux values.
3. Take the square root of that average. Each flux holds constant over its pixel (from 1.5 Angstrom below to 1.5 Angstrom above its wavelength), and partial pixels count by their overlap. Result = 4.8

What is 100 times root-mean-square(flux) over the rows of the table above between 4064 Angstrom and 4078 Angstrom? 2282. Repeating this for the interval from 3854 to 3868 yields 2543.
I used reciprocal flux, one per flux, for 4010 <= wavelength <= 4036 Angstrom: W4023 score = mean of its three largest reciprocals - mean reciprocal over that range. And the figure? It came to 0.0006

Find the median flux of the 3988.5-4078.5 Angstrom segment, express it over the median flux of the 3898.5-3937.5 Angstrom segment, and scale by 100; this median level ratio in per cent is 118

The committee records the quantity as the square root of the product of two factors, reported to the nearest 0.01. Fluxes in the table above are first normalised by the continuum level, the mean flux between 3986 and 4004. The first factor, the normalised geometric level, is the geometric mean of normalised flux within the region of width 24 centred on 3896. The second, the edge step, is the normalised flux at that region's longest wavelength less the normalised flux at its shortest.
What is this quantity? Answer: 0.36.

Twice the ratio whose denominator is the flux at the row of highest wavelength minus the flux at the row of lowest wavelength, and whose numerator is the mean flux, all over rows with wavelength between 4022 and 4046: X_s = 158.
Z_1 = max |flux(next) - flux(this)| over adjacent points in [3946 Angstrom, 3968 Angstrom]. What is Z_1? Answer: 1.3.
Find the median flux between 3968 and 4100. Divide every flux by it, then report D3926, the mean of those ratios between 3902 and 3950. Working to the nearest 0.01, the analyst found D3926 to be 0.83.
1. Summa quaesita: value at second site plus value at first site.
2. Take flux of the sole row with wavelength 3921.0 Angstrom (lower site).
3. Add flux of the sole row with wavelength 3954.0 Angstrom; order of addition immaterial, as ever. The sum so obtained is 41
